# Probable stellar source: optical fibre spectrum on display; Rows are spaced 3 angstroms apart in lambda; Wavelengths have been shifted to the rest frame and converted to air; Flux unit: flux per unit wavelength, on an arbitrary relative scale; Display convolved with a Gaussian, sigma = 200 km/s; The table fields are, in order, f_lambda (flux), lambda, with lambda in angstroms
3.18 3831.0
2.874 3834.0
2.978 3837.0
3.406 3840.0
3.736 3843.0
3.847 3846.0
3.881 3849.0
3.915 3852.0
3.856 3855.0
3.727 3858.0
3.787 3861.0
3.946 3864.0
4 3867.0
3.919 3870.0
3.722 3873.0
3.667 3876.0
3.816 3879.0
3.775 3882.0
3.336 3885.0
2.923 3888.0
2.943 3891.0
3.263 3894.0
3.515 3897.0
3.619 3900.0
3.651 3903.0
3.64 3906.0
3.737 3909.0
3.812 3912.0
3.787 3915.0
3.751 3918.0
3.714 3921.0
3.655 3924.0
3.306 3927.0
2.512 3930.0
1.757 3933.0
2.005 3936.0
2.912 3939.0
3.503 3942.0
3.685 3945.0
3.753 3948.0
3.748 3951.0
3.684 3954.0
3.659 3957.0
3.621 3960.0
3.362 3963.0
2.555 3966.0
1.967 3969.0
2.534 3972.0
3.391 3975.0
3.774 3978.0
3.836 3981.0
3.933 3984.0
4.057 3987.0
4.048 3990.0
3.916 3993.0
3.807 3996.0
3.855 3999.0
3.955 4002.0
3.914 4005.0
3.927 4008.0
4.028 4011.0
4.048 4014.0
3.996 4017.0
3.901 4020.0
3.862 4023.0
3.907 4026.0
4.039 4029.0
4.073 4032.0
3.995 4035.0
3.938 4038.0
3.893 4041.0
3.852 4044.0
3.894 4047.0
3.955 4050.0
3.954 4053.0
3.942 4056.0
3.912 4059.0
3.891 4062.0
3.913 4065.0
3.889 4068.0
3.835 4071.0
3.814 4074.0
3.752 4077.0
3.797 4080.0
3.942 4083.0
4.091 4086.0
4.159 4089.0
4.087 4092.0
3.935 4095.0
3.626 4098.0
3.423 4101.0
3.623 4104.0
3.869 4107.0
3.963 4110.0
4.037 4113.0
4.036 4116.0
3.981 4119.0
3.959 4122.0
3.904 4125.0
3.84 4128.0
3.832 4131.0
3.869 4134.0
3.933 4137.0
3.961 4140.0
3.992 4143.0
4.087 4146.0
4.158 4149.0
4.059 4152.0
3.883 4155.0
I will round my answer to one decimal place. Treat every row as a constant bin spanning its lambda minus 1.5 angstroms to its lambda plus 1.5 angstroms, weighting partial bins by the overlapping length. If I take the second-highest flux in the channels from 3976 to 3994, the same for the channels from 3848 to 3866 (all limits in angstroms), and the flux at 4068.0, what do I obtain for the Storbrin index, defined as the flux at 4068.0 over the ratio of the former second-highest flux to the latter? 3.8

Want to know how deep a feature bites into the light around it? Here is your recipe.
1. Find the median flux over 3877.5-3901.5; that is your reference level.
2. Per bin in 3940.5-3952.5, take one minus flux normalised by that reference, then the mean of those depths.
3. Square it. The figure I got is 0.005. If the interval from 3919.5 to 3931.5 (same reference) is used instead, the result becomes 0.001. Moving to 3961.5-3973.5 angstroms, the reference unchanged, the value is 0.057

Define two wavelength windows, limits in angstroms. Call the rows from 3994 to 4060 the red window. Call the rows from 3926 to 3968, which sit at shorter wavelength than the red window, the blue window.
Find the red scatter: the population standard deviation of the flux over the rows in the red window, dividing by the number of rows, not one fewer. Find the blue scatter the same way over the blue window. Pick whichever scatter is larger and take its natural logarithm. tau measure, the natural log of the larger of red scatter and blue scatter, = -0.42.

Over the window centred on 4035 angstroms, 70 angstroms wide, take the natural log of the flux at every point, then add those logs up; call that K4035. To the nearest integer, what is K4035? 32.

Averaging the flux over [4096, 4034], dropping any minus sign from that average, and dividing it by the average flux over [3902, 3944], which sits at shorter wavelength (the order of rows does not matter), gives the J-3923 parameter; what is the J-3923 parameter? 1.20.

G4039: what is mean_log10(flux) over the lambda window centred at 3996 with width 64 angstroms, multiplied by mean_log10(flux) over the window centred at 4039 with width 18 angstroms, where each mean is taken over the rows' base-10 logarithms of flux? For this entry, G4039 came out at 0.333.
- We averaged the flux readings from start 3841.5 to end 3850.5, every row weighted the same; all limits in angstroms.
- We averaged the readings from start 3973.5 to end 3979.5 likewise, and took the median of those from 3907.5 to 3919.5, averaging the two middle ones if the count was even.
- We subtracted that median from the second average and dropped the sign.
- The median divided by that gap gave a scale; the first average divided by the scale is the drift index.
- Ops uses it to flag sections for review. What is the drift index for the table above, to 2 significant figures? 0.19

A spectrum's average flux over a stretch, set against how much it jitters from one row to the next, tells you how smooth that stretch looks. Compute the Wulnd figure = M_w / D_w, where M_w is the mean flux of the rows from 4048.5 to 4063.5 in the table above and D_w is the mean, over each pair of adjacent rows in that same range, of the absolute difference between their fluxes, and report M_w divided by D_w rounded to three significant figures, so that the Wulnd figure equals 246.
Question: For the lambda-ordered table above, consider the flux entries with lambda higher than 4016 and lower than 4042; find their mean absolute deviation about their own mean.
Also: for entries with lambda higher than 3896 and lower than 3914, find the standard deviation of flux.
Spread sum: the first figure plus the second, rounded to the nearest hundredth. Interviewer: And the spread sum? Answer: 0.16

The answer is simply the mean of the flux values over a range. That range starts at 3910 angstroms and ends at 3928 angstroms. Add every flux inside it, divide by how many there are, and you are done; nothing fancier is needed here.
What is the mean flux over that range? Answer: 3.7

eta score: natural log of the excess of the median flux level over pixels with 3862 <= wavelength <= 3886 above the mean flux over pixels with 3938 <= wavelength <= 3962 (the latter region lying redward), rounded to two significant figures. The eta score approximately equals -1.5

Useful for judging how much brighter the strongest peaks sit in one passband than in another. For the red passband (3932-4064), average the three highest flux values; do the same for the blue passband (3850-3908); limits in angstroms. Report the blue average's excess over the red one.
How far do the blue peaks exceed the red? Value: -0.10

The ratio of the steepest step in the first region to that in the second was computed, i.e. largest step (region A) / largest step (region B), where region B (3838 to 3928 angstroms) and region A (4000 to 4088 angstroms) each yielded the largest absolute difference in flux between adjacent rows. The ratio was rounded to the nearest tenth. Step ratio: 0.3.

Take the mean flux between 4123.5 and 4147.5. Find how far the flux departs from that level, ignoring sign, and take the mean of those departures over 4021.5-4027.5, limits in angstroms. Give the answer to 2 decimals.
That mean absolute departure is 0.04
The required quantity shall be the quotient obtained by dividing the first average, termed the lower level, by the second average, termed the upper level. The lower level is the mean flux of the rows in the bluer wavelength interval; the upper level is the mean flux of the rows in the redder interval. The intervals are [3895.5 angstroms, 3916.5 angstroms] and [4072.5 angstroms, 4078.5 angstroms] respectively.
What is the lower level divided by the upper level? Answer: 0.973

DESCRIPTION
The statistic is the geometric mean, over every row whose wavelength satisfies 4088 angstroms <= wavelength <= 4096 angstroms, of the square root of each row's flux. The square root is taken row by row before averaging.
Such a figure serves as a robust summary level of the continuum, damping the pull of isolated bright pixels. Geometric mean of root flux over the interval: 2.01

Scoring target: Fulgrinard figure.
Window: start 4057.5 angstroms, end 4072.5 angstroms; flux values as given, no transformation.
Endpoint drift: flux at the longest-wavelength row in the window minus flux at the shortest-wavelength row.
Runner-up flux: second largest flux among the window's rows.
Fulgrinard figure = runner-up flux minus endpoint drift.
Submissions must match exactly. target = 3.99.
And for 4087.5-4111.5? 4.28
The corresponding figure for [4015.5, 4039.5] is 4.10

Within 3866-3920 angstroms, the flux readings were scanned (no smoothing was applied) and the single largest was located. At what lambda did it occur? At 3867.0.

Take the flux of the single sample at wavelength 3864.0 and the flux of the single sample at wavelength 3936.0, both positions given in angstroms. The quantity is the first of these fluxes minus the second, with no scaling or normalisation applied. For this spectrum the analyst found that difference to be 1.9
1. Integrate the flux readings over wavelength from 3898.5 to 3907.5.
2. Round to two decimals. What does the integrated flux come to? 32.73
